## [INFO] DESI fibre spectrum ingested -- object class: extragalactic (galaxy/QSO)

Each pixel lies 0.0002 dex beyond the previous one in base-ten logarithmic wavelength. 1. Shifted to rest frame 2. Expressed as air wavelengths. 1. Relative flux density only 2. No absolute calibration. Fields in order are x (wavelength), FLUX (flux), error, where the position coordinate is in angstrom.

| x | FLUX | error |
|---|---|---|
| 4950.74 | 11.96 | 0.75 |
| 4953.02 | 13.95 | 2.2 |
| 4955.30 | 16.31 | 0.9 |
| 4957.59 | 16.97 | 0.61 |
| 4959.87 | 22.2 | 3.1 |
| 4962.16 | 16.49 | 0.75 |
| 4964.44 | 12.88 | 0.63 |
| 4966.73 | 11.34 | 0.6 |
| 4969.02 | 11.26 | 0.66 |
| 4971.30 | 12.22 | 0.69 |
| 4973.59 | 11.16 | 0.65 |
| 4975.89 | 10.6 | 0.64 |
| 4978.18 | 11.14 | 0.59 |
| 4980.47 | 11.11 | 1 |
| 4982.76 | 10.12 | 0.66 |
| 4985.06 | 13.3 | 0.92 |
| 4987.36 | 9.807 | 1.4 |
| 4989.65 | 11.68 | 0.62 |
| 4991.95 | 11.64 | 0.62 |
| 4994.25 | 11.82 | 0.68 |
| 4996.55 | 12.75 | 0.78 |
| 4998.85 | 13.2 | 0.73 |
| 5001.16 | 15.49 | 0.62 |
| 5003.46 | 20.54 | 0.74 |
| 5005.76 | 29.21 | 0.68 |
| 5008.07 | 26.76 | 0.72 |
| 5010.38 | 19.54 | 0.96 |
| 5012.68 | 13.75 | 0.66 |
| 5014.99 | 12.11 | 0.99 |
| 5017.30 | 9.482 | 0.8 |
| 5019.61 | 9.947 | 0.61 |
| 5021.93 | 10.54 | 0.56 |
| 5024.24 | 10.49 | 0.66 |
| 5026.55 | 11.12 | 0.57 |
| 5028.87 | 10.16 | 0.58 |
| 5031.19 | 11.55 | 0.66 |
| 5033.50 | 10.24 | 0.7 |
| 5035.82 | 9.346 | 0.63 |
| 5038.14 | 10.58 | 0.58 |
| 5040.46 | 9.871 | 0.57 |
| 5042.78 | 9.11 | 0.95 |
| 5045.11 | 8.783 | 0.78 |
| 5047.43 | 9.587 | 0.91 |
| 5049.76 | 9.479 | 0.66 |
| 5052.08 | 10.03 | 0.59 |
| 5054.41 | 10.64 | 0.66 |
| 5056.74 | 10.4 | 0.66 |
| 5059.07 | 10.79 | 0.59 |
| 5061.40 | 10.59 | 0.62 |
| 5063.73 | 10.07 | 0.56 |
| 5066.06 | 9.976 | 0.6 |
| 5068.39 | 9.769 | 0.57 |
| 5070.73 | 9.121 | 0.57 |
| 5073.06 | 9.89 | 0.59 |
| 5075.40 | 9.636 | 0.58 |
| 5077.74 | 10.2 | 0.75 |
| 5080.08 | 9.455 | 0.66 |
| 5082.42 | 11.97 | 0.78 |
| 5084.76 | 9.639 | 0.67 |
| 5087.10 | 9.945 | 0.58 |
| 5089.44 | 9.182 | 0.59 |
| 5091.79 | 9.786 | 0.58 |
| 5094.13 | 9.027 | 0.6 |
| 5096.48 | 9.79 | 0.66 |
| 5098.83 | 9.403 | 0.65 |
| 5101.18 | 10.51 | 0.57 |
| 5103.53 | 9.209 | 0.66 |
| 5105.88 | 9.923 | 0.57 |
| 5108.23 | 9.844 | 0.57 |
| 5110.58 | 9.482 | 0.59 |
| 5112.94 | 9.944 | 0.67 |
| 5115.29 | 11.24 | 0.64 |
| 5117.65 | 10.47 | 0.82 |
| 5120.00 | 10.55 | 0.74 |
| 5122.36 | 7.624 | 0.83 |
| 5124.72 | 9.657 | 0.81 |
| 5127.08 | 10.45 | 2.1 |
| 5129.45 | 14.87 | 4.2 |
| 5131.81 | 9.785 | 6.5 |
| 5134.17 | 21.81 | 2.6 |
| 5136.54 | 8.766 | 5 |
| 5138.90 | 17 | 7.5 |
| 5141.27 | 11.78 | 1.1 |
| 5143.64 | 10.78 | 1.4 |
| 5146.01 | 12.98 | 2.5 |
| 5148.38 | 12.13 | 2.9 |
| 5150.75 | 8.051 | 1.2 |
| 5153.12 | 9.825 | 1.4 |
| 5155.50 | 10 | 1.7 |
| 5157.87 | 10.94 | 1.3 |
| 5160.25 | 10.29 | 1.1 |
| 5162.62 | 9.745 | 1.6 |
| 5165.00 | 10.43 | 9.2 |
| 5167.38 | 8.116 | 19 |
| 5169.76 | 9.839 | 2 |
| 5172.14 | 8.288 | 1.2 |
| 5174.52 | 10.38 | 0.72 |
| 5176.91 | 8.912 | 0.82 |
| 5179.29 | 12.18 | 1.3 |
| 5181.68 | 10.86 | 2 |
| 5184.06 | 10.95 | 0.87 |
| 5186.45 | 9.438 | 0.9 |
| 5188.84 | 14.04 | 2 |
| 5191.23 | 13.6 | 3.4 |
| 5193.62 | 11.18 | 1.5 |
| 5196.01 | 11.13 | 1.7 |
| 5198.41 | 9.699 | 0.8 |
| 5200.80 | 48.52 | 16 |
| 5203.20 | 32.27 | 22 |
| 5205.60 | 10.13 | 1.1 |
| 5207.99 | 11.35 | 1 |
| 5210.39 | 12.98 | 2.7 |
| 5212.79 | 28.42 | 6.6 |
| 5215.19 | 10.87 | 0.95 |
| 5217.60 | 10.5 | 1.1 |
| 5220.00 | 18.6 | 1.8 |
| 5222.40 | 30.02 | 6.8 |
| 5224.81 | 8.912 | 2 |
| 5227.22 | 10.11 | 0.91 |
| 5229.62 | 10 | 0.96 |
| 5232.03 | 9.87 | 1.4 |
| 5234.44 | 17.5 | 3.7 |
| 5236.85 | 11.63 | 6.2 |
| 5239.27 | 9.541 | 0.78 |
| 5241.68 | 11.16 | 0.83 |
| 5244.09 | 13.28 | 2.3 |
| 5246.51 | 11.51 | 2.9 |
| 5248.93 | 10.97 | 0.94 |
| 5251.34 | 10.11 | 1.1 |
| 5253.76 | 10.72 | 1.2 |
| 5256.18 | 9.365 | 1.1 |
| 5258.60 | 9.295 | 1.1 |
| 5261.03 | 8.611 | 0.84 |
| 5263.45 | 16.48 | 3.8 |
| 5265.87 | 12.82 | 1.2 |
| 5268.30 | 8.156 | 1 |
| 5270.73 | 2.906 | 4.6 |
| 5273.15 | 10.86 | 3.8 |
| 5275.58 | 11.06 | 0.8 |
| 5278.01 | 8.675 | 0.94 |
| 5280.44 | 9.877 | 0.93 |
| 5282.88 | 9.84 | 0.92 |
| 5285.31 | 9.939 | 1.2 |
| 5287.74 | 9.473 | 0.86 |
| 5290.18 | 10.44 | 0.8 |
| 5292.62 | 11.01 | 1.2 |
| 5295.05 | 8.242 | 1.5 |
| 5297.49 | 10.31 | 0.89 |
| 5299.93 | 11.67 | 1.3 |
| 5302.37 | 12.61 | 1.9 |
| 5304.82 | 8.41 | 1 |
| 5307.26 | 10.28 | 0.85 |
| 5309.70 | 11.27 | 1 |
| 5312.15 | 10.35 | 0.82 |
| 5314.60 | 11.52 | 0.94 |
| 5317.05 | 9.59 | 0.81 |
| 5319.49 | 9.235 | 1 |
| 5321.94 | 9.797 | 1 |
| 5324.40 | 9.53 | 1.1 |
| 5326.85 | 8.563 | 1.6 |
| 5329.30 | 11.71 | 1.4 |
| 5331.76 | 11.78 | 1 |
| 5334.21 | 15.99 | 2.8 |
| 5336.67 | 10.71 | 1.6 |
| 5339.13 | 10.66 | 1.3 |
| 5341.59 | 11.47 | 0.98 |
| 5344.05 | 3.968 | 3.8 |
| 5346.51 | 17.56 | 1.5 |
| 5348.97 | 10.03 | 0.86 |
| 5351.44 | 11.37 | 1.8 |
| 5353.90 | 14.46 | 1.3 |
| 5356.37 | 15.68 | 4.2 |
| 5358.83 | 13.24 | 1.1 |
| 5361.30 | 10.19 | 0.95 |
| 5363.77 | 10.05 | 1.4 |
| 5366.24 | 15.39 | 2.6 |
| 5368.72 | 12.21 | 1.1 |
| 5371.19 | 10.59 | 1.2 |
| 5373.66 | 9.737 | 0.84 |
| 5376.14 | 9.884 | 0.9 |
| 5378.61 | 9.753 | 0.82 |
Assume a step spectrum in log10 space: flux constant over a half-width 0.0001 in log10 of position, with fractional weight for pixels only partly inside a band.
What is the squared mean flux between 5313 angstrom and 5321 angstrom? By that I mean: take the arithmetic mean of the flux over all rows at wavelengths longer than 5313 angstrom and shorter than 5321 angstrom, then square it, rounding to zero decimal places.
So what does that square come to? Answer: 102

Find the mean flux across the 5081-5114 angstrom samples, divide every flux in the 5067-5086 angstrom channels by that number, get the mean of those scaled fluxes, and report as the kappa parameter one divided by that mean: 0.99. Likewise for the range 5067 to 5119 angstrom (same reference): 0.99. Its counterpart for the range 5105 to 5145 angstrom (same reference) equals 0.86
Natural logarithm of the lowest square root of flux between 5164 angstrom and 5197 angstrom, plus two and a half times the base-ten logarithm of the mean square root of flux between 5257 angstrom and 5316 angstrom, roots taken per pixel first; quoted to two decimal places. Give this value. 2.30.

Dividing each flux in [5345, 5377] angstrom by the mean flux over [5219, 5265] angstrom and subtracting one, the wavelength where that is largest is 5346.51 angstrom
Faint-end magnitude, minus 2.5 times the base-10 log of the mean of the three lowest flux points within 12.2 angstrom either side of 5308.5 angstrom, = -2.40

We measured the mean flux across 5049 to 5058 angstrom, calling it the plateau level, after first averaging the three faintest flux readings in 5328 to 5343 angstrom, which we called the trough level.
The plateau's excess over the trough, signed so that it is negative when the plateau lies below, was -0.8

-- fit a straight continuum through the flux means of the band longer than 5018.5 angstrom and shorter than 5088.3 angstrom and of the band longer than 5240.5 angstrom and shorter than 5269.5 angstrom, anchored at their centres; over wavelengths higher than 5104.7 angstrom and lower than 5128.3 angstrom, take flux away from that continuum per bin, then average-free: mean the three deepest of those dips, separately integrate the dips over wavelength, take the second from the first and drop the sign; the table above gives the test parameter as 10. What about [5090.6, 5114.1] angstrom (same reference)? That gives 14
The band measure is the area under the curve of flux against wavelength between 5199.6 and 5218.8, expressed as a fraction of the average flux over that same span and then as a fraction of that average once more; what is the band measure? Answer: 0.93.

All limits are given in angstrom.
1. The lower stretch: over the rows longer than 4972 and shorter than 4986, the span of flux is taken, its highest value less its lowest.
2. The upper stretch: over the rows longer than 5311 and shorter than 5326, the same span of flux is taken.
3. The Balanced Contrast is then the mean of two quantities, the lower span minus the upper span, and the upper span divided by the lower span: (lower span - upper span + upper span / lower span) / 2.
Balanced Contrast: 0.8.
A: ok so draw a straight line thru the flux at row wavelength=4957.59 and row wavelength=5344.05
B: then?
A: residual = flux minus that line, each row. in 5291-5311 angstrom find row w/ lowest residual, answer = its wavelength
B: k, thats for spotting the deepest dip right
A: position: 5295.05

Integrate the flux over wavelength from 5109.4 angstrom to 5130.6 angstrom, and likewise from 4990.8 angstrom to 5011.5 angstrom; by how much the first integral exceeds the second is -148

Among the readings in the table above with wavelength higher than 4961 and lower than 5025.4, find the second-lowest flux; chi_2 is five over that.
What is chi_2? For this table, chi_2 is 0.51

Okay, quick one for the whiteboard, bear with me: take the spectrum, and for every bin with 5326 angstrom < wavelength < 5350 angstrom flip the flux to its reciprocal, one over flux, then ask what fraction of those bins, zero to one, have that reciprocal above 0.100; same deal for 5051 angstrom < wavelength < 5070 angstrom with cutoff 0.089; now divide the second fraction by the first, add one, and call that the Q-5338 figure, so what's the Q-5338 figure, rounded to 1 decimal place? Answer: 6.0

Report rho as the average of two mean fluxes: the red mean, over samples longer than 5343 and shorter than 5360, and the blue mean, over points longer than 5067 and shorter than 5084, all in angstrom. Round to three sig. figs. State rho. 11.2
